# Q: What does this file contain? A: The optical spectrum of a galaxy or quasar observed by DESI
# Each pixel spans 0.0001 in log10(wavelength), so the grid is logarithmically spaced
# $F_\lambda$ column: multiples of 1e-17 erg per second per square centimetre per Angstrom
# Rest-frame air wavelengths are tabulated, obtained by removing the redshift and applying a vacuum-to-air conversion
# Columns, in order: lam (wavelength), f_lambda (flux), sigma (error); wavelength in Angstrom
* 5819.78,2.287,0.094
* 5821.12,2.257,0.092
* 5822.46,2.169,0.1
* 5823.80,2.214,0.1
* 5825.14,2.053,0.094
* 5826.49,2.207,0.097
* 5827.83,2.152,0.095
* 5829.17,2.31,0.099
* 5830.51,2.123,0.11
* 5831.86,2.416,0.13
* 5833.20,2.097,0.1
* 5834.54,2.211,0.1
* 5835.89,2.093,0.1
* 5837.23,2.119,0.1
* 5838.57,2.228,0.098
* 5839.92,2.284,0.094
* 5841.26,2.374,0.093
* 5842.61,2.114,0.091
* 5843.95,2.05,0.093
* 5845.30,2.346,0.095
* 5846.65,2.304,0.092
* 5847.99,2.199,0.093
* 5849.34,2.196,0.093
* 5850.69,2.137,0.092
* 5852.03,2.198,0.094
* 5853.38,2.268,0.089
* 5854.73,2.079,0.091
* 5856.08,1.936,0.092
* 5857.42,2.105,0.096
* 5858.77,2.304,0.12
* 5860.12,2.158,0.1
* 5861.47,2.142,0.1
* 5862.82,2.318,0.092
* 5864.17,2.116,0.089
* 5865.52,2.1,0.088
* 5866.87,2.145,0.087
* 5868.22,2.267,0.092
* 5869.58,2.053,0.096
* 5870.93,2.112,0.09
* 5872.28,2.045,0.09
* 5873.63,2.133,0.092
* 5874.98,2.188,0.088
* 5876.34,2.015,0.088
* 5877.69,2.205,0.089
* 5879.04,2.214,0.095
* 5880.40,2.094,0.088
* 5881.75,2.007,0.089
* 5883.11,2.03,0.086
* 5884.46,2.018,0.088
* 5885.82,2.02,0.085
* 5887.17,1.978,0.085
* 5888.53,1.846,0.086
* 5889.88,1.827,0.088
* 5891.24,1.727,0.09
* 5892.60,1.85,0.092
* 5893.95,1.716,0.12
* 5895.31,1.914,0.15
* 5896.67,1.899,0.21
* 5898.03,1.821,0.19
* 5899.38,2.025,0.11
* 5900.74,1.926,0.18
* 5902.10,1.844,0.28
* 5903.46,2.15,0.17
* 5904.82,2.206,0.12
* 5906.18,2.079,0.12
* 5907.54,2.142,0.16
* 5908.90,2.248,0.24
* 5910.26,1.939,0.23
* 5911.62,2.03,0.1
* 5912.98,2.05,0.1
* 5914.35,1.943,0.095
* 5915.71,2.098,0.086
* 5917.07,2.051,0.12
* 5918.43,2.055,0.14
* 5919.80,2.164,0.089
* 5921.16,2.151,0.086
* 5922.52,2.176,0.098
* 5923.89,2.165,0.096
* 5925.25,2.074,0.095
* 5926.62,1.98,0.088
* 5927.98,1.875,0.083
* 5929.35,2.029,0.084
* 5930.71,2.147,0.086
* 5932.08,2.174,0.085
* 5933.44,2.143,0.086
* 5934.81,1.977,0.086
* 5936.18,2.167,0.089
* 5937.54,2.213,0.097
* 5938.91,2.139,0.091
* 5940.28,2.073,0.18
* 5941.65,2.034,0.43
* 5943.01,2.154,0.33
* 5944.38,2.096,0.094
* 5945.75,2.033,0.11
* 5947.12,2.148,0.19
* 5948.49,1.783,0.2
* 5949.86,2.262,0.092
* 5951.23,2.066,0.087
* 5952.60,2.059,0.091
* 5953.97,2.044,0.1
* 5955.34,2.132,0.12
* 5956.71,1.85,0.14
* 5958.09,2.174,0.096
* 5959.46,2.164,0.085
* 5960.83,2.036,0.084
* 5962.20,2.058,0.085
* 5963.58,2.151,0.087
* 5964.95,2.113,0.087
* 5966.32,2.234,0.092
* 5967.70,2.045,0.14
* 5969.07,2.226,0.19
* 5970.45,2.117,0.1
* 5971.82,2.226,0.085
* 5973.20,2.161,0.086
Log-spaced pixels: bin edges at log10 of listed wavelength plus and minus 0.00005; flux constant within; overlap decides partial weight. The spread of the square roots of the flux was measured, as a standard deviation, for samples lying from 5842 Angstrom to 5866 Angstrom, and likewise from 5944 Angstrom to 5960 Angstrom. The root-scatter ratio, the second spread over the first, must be 1.3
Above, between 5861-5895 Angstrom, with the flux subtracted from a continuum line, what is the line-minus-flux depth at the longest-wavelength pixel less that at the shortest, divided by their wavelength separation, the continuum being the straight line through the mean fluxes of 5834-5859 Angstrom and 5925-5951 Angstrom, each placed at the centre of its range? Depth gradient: 0.012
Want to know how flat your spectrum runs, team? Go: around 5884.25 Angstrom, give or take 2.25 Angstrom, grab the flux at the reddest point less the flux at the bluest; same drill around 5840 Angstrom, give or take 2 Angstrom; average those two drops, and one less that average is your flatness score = 0.93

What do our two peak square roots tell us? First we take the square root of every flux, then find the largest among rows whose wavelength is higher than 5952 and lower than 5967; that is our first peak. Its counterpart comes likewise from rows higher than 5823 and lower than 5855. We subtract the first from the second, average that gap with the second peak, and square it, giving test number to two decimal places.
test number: 0.65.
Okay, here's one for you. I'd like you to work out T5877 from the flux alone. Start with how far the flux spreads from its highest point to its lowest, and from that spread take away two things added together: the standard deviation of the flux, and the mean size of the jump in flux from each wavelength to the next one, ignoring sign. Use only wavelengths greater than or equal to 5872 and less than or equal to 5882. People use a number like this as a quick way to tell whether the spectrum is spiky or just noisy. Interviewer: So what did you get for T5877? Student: 0.02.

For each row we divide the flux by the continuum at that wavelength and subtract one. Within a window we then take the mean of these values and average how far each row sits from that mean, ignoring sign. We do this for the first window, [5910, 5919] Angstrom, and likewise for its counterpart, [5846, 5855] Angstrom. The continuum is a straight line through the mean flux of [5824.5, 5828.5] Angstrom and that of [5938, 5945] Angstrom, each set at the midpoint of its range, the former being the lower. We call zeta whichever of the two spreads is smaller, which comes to 0.023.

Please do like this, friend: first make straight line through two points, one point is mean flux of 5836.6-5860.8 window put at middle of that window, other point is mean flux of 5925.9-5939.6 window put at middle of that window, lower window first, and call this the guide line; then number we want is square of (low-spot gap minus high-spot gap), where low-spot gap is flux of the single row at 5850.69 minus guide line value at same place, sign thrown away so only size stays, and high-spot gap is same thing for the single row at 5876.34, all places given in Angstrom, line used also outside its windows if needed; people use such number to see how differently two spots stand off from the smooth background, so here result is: 0.0081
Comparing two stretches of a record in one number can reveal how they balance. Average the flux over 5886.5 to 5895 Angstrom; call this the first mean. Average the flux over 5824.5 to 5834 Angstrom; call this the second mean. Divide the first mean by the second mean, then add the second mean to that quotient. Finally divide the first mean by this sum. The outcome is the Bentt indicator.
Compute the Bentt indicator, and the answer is 0.60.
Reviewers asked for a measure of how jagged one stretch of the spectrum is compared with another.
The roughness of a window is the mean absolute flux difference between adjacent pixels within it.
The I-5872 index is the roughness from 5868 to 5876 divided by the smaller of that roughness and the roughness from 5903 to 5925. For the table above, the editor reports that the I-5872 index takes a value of 1.17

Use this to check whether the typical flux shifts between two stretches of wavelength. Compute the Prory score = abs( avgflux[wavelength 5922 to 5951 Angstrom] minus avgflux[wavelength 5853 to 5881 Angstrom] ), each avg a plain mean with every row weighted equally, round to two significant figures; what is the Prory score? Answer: 0.055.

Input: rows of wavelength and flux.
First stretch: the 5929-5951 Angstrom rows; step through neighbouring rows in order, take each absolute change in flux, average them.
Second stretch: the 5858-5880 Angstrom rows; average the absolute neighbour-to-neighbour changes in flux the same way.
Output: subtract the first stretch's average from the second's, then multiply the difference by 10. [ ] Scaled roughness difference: -0.3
